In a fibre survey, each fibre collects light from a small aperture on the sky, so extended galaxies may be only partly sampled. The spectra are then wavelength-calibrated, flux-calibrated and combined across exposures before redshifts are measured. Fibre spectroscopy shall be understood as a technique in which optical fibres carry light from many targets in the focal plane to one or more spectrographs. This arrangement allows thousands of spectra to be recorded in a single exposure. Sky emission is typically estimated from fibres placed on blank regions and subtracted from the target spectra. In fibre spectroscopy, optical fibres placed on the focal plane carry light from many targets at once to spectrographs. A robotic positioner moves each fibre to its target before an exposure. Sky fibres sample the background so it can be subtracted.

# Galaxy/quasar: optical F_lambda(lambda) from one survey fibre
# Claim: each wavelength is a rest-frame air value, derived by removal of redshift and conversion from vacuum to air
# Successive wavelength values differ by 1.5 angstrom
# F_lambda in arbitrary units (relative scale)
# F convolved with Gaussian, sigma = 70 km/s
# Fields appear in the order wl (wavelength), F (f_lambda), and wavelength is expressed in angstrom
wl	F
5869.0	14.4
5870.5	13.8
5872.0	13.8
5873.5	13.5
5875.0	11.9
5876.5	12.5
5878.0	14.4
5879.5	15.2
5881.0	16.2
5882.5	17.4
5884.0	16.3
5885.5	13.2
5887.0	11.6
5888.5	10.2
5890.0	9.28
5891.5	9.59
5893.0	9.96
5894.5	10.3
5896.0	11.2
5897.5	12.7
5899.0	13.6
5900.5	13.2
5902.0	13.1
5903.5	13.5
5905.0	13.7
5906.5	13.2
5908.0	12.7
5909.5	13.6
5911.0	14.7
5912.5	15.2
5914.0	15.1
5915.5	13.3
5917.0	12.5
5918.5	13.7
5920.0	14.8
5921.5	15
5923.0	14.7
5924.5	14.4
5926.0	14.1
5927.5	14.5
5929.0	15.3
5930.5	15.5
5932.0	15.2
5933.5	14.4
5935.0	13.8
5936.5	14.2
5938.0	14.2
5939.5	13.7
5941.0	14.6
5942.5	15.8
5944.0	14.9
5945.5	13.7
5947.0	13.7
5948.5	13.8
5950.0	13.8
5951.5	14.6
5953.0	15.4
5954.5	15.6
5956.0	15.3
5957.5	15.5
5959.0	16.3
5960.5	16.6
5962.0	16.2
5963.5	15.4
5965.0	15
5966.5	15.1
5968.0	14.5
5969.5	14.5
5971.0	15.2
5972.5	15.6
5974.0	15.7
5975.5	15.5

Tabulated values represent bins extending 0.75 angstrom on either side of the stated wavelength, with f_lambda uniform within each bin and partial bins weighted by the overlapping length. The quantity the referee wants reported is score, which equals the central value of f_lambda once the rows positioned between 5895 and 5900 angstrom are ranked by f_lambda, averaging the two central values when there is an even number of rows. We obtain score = 12.7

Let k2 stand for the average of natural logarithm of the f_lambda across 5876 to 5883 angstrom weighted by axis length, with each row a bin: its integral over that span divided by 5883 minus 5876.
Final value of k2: 2.71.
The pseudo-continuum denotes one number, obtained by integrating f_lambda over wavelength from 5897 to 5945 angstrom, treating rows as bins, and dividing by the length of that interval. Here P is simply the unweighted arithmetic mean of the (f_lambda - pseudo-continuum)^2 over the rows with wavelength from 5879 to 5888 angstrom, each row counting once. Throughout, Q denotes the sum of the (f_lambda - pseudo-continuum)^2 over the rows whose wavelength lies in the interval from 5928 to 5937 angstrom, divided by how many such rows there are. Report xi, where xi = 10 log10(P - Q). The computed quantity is 5.9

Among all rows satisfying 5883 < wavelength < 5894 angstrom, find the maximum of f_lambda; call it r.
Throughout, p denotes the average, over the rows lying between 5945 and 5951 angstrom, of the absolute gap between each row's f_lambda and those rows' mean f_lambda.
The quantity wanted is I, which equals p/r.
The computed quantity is 0.003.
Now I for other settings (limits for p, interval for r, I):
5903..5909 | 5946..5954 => 0.021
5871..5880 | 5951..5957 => 0.059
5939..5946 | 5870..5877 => 0.049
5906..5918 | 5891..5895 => 0.088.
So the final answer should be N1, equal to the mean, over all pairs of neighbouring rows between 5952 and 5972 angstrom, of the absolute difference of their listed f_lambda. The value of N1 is 0.4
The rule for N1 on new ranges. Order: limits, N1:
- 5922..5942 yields 0.5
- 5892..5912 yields 0.6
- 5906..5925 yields 0.7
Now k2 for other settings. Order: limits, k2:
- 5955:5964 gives 2.77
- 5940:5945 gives 2.70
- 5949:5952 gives 2.65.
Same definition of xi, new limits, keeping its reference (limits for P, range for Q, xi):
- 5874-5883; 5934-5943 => 5.3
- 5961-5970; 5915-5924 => -3.9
